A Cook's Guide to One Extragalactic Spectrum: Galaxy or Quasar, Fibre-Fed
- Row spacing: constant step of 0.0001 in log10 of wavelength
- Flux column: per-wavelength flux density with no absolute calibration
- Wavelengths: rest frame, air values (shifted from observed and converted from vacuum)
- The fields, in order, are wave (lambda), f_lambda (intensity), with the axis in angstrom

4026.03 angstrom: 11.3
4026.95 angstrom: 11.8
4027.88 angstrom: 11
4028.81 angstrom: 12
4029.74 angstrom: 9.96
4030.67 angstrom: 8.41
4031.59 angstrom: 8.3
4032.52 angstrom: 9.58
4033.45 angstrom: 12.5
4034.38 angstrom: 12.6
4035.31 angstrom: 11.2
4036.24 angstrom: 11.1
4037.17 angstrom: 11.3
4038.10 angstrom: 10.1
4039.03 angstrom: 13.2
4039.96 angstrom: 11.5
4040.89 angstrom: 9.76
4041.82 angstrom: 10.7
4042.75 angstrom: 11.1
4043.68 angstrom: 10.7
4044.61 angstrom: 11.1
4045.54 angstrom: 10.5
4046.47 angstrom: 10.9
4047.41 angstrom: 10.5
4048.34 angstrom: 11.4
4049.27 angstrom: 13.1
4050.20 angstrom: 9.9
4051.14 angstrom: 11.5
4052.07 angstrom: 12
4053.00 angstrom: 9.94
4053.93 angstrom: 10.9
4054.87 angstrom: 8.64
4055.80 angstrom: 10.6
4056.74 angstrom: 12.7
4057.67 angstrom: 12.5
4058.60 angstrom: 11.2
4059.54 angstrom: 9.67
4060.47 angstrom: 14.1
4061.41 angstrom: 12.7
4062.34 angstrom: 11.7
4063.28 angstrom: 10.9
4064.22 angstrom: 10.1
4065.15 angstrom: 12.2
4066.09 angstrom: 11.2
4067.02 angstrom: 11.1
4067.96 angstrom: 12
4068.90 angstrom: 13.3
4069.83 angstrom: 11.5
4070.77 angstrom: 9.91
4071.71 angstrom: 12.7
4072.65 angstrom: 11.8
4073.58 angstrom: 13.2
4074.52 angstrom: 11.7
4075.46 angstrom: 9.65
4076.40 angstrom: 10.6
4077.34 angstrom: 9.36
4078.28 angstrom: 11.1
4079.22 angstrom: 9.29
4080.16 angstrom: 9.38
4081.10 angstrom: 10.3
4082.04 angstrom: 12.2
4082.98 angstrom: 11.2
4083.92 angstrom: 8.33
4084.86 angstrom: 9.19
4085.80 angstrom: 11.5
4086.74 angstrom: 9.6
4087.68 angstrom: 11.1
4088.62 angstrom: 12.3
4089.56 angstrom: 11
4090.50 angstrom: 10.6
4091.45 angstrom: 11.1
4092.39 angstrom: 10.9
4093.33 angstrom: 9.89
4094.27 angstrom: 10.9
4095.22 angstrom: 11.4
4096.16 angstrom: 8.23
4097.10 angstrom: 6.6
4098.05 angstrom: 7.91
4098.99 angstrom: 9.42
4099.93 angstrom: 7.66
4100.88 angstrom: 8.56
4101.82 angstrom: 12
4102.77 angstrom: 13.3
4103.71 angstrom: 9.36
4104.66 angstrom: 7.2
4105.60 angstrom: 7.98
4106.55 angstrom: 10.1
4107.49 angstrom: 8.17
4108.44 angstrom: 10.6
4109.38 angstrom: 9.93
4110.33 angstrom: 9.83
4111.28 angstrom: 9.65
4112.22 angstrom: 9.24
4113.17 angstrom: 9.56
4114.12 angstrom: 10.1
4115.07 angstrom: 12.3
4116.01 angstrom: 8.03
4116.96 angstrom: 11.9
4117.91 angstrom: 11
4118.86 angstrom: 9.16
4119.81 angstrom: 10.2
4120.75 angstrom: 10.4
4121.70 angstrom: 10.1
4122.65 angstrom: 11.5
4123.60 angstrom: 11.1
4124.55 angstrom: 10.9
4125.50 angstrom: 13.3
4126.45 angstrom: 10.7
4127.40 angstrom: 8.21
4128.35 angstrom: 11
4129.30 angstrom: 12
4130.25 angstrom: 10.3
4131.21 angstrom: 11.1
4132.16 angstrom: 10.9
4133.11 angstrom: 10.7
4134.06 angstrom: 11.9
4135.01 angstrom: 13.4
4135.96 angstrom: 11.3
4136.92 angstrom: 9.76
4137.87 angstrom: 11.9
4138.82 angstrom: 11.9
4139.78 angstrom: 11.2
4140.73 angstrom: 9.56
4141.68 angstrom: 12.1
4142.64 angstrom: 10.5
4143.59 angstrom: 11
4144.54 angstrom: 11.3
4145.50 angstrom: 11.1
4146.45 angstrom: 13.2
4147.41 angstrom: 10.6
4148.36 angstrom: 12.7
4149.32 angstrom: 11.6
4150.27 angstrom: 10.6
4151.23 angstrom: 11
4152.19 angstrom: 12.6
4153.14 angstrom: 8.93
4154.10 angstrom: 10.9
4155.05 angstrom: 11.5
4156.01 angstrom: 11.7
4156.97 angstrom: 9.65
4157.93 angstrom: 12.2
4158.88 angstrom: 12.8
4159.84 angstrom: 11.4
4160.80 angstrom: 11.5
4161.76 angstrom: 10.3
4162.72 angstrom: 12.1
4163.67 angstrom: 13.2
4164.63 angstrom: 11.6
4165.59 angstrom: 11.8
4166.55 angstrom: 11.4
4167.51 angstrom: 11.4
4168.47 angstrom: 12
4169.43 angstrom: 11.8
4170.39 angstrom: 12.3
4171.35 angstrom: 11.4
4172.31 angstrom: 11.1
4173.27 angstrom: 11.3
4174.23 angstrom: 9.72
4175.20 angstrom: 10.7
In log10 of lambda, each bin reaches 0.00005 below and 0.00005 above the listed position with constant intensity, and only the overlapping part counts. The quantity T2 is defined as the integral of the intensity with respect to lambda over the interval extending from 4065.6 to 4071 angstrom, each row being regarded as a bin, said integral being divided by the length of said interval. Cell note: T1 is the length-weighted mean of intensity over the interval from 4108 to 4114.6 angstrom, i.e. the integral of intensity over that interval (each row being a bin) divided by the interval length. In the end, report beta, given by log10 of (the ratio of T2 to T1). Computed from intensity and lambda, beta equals 0.07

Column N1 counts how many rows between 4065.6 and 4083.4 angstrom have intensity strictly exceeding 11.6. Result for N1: 7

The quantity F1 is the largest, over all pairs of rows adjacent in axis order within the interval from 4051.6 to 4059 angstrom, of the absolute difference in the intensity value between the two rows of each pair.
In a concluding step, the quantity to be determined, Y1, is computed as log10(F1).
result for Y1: 0.35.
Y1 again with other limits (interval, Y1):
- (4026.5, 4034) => 0.47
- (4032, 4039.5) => 0.49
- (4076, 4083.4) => 0.28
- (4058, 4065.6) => 0.65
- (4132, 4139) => 0.33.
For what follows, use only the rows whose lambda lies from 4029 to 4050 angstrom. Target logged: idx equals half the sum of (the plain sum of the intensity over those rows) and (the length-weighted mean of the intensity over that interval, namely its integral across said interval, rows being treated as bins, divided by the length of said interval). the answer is 125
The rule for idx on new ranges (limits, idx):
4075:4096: 121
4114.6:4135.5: 126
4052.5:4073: 131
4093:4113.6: 108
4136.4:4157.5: 128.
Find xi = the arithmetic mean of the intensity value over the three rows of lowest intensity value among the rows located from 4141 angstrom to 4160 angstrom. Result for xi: 10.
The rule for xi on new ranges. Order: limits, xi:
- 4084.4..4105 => 7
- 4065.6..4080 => 9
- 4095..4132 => 7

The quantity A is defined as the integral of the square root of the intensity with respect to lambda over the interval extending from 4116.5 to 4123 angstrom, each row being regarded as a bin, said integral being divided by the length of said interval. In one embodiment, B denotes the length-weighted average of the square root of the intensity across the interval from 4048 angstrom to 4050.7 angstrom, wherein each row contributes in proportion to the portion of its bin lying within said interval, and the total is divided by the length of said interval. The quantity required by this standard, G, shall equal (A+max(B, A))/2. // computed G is 3.32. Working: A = 3.25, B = 3.38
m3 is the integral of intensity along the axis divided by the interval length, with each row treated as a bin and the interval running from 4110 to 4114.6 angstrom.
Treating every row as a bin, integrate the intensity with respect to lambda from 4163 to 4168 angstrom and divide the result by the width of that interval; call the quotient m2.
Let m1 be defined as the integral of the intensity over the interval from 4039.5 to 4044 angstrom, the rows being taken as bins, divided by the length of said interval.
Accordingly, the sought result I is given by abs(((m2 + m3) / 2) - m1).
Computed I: 0.0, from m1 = 10.8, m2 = 11.9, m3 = 9.7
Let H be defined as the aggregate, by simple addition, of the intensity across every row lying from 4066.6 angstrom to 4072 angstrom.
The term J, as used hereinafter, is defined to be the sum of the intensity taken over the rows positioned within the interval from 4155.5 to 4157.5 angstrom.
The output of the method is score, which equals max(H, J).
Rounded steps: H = 71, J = 21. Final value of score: 71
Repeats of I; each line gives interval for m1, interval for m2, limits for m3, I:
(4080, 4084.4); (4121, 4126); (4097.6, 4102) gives 0.2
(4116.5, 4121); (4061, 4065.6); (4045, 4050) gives 0.8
